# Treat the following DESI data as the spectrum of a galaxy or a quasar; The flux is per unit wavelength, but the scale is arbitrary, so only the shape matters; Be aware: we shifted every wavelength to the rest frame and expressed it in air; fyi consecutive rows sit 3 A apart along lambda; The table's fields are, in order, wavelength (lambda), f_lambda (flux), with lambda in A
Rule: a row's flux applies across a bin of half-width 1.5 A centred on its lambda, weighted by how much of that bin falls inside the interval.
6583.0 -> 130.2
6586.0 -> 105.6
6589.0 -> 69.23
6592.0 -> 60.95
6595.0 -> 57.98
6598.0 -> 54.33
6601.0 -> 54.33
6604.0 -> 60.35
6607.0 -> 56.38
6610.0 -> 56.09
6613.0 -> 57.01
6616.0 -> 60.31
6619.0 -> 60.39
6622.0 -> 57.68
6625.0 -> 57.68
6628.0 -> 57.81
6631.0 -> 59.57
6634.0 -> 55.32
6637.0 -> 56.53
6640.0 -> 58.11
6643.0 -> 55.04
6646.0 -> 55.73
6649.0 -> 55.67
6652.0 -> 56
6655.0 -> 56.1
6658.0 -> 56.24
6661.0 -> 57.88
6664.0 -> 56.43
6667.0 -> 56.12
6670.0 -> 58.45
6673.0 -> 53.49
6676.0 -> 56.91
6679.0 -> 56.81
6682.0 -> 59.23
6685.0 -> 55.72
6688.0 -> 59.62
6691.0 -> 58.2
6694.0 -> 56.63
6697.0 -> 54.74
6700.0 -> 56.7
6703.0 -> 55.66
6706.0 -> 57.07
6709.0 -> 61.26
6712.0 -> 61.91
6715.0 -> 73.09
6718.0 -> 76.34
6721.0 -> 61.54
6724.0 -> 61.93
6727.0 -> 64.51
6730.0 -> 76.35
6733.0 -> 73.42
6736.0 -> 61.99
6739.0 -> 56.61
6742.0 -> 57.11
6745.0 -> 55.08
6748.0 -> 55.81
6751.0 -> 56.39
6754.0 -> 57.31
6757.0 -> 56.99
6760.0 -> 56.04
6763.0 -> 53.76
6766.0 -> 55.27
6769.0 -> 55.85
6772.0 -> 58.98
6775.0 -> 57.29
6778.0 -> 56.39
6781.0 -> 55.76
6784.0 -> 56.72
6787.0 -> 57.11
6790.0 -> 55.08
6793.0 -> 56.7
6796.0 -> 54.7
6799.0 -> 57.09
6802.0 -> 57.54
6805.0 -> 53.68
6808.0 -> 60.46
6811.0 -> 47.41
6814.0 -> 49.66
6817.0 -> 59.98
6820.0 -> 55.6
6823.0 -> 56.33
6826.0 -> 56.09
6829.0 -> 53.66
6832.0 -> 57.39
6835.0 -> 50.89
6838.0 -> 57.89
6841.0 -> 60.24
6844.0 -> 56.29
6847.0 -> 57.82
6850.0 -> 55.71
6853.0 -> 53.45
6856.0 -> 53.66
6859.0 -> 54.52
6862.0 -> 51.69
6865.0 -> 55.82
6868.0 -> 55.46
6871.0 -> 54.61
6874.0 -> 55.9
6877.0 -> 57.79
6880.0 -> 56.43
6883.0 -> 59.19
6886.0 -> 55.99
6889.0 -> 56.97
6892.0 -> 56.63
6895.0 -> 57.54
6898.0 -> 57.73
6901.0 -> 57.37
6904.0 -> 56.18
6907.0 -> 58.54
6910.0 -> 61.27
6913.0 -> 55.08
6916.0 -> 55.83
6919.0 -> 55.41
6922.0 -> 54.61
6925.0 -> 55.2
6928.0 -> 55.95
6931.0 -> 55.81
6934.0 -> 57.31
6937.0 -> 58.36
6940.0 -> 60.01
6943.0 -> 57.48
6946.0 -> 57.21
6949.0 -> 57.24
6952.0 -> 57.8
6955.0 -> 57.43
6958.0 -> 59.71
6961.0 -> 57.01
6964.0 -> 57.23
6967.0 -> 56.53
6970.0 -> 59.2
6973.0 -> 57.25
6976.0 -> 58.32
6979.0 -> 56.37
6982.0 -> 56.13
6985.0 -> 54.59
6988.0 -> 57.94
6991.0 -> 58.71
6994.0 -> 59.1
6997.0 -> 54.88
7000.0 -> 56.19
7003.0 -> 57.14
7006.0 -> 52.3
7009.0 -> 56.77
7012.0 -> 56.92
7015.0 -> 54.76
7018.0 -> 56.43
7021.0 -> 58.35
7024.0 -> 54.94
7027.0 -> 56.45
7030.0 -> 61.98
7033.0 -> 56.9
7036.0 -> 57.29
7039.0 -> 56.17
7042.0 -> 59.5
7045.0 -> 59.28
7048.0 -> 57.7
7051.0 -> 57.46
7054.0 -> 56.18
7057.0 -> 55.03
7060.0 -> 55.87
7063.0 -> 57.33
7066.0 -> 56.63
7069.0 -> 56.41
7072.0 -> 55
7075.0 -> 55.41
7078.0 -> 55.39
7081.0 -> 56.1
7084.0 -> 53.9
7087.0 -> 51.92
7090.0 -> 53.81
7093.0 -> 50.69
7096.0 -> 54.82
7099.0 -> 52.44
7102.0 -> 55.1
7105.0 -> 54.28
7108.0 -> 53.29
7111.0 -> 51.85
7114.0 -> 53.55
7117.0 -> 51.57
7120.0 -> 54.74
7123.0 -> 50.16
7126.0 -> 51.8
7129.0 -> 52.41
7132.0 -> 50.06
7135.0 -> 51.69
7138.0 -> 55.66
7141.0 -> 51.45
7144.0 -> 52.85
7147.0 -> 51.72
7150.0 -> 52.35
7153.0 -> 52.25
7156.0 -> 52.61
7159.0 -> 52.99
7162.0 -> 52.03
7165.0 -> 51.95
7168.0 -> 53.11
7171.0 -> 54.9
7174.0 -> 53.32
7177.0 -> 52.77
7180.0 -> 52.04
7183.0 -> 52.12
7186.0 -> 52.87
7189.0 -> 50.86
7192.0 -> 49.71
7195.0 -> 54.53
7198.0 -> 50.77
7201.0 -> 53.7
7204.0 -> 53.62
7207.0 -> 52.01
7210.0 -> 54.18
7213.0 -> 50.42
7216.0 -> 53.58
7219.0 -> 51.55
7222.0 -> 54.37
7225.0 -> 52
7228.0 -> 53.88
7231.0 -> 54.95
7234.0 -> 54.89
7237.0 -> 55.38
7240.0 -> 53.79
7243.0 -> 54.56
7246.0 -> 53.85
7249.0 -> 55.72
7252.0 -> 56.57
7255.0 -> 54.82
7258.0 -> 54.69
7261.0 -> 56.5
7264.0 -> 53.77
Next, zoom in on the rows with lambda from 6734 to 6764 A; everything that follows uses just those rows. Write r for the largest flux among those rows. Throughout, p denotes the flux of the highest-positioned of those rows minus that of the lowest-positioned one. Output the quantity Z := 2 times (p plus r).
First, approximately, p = -8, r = 61.99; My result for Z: 107.5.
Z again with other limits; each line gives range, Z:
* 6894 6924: 116.7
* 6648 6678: 119.4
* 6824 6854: 115.2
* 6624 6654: 115.8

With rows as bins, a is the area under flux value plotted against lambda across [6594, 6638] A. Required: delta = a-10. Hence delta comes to 2518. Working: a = 2528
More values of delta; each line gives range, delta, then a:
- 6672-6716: 2558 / 2568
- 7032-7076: 2490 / 2500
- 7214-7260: 2487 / 2497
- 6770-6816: 2552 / 2562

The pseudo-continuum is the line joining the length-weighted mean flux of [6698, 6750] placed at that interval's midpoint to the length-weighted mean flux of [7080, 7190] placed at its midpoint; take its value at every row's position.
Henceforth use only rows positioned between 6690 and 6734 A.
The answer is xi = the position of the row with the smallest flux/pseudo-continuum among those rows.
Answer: 6697.0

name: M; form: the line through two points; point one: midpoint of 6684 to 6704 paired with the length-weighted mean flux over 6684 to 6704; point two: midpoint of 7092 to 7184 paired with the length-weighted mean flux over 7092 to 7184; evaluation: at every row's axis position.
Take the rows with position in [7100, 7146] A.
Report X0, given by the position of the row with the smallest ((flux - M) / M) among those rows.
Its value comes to 7132.0 A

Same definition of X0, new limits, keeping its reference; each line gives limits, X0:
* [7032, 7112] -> 7093.0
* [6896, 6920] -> 6913.0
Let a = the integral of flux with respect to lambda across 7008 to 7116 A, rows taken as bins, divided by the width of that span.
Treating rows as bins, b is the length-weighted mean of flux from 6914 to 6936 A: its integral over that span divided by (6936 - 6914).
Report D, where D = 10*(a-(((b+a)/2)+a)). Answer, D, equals -557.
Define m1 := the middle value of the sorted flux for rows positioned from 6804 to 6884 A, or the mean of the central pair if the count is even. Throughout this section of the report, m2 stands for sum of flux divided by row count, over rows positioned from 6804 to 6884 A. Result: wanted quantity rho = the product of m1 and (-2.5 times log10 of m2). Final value -243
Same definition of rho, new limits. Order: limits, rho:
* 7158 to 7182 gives -228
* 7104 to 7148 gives -223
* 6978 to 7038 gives -248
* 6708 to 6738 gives -289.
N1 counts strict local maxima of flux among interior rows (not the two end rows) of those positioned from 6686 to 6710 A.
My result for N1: 1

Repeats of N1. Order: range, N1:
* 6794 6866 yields 8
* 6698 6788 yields 5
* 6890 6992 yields 10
